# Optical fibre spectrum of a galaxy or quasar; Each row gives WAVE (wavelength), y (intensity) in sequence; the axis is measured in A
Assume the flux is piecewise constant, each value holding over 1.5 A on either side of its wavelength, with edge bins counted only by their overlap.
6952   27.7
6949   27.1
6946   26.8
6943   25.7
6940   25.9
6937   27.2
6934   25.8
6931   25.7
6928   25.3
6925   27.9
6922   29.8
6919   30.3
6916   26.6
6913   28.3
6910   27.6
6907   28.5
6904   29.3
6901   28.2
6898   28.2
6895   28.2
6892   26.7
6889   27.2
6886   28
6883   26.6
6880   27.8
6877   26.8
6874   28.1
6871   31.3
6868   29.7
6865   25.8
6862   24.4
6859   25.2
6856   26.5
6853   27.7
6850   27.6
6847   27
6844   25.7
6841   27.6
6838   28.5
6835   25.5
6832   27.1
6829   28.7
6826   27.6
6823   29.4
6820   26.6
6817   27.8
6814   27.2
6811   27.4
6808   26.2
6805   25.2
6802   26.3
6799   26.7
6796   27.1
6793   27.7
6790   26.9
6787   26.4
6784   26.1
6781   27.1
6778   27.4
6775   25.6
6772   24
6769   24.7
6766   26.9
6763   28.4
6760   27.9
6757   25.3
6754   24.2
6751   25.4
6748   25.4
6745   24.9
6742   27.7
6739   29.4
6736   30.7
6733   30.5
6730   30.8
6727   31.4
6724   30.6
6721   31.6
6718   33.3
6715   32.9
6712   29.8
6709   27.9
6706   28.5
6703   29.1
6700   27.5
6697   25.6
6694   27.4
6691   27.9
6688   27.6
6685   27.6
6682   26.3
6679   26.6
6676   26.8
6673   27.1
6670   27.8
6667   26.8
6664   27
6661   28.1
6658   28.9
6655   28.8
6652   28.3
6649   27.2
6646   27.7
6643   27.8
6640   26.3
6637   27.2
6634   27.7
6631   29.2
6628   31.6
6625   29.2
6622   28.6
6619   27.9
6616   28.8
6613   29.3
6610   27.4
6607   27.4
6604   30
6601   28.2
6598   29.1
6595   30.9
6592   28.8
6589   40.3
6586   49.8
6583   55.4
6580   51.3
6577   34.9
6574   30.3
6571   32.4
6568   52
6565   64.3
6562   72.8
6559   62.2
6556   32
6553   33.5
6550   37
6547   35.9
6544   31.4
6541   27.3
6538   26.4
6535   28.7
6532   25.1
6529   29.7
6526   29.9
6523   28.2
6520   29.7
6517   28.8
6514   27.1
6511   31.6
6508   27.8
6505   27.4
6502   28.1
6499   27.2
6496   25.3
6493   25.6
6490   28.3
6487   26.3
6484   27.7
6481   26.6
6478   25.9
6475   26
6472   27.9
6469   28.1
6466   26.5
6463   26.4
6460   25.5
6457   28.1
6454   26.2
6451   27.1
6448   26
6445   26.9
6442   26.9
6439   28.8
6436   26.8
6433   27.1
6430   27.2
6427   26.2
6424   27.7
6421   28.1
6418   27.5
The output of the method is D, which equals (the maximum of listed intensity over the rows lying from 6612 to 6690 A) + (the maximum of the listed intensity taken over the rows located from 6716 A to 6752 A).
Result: 65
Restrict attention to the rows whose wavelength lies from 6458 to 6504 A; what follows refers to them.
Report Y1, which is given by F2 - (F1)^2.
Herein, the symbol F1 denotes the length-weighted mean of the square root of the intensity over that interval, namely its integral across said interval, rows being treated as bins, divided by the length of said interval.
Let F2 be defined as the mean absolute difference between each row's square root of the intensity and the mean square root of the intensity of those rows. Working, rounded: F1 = 5.17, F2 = 0.09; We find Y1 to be -27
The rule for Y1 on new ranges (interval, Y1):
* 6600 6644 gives -28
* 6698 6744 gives -30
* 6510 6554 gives -30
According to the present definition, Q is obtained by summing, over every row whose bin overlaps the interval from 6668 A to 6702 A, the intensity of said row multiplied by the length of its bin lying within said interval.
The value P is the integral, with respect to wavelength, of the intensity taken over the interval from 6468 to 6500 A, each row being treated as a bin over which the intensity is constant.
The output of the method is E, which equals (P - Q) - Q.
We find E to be -988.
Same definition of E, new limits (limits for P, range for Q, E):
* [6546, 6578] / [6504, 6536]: -401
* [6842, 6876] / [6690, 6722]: -945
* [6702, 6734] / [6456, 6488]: -736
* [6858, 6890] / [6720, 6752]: -977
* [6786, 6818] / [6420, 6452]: -880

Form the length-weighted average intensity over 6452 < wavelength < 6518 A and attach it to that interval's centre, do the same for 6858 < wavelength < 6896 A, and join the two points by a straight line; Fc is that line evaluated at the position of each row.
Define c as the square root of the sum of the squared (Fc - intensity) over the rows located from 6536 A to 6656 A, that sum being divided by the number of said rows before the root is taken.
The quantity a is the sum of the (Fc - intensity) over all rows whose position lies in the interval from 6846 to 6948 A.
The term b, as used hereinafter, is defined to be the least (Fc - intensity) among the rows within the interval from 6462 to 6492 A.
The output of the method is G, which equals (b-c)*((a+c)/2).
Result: -103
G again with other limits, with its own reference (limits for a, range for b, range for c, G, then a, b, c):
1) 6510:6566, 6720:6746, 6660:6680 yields 396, -165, -4.3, 0.5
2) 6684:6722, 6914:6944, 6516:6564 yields 61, -22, -2.9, 15.0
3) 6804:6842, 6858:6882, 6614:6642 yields -8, 1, -3.9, 1.9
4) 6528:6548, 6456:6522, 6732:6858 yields 37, -14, -4.4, 1.6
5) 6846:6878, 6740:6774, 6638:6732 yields -5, 1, -1.1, 2.2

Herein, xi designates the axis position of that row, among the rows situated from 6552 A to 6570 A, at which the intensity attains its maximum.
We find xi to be 6562 A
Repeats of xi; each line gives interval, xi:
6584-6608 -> 6586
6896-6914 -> 6904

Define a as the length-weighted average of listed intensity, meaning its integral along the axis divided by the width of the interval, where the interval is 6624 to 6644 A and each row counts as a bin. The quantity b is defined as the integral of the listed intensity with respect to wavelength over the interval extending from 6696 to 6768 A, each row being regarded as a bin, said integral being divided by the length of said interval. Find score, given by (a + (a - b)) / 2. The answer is 14.1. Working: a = 28.4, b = 28.6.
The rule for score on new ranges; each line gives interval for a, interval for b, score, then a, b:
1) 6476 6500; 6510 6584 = 7.9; 26.6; 37.4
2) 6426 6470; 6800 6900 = 13.3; 26.9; 27.3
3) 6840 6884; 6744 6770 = 14.2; 27.2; 25.9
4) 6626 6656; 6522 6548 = 13.7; 28.2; 29.1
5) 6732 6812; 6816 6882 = 13.0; 26.7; 27.4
